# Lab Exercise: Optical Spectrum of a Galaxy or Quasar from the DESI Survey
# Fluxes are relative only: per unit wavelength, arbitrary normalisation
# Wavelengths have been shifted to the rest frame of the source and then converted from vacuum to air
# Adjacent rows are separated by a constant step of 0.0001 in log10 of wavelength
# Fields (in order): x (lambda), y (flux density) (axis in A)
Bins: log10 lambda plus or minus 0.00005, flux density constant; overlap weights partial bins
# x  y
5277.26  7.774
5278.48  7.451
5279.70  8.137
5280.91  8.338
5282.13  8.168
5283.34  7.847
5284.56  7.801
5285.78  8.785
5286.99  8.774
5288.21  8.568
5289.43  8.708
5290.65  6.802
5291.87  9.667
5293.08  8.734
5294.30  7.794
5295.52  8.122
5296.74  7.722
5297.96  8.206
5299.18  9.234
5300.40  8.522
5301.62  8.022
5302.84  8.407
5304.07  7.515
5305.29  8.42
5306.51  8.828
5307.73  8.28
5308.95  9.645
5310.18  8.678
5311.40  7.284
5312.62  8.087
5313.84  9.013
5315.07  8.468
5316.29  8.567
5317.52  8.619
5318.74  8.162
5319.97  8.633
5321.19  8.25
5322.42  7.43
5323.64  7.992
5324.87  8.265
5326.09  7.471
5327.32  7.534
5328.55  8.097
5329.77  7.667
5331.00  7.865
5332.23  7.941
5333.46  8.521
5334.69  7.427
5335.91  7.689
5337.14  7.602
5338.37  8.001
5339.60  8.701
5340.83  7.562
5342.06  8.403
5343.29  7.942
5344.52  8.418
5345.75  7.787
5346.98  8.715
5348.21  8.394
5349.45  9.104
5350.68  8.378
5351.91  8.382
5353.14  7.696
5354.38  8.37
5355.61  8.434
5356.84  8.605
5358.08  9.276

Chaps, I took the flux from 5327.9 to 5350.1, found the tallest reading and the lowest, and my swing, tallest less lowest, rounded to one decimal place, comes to 1.7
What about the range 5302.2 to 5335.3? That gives 2.4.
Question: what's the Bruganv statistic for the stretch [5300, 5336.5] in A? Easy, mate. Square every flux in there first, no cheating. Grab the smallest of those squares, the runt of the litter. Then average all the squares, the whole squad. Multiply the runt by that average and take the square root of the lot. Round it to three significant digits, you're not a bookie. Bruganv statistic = 59.7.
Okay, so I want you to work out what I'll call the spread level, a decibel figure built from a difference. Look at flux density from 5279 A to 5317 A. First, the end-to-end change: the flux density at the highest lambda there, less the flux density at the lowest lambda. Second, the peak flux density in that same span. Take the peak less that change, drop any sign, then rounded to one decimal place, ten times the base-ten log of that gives 9.7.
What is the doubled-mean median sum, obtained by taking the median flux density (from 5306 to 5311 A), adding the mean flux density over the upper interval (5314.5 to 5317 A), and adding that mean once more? 25.8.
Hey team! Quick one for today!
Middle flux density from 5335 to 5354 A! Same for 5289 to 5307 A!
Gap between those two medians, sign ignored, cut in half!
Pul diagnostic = 0.01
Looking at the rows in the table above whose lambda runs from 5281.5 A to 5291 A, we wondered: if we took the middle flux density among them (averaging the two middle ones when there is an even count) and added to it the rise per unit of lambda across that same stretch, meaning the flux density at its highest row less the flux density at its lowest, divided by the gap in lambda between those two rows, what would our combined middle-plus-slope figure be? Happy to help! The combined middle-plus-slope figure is 8.2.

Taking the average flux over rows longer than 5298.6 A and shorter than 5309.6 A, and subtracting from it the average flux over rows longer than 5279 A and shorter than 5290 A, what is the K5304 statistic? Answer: 0.2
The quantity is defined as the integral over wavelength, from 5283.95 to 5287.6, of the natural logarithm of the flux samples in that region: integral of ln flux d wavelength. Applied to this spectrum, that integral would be 7.79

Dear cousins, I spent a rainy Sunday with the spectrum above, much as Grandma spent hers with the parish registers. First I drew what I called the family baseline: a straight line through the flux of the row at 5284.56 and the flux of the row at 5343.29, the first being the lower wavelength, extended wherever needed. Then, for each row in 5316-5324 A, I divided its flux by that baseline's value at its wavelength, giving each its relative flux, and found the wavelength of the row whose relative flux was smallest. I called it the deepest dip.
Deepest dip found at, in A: 5322.42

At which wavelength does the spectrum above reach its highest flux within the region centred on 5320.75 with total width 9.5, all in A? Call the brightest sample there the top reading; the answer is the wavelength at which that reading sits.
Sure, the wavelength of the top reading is 5319.97 A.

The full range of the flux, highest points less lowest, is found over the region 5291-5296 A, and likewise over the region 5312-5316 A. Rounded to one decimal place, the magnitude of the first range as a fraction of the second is 2.0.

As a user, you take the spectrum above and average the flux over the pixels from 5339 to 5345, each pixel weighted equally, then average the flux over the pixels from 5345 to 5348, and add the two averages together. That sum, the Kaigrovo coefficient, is 16.5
